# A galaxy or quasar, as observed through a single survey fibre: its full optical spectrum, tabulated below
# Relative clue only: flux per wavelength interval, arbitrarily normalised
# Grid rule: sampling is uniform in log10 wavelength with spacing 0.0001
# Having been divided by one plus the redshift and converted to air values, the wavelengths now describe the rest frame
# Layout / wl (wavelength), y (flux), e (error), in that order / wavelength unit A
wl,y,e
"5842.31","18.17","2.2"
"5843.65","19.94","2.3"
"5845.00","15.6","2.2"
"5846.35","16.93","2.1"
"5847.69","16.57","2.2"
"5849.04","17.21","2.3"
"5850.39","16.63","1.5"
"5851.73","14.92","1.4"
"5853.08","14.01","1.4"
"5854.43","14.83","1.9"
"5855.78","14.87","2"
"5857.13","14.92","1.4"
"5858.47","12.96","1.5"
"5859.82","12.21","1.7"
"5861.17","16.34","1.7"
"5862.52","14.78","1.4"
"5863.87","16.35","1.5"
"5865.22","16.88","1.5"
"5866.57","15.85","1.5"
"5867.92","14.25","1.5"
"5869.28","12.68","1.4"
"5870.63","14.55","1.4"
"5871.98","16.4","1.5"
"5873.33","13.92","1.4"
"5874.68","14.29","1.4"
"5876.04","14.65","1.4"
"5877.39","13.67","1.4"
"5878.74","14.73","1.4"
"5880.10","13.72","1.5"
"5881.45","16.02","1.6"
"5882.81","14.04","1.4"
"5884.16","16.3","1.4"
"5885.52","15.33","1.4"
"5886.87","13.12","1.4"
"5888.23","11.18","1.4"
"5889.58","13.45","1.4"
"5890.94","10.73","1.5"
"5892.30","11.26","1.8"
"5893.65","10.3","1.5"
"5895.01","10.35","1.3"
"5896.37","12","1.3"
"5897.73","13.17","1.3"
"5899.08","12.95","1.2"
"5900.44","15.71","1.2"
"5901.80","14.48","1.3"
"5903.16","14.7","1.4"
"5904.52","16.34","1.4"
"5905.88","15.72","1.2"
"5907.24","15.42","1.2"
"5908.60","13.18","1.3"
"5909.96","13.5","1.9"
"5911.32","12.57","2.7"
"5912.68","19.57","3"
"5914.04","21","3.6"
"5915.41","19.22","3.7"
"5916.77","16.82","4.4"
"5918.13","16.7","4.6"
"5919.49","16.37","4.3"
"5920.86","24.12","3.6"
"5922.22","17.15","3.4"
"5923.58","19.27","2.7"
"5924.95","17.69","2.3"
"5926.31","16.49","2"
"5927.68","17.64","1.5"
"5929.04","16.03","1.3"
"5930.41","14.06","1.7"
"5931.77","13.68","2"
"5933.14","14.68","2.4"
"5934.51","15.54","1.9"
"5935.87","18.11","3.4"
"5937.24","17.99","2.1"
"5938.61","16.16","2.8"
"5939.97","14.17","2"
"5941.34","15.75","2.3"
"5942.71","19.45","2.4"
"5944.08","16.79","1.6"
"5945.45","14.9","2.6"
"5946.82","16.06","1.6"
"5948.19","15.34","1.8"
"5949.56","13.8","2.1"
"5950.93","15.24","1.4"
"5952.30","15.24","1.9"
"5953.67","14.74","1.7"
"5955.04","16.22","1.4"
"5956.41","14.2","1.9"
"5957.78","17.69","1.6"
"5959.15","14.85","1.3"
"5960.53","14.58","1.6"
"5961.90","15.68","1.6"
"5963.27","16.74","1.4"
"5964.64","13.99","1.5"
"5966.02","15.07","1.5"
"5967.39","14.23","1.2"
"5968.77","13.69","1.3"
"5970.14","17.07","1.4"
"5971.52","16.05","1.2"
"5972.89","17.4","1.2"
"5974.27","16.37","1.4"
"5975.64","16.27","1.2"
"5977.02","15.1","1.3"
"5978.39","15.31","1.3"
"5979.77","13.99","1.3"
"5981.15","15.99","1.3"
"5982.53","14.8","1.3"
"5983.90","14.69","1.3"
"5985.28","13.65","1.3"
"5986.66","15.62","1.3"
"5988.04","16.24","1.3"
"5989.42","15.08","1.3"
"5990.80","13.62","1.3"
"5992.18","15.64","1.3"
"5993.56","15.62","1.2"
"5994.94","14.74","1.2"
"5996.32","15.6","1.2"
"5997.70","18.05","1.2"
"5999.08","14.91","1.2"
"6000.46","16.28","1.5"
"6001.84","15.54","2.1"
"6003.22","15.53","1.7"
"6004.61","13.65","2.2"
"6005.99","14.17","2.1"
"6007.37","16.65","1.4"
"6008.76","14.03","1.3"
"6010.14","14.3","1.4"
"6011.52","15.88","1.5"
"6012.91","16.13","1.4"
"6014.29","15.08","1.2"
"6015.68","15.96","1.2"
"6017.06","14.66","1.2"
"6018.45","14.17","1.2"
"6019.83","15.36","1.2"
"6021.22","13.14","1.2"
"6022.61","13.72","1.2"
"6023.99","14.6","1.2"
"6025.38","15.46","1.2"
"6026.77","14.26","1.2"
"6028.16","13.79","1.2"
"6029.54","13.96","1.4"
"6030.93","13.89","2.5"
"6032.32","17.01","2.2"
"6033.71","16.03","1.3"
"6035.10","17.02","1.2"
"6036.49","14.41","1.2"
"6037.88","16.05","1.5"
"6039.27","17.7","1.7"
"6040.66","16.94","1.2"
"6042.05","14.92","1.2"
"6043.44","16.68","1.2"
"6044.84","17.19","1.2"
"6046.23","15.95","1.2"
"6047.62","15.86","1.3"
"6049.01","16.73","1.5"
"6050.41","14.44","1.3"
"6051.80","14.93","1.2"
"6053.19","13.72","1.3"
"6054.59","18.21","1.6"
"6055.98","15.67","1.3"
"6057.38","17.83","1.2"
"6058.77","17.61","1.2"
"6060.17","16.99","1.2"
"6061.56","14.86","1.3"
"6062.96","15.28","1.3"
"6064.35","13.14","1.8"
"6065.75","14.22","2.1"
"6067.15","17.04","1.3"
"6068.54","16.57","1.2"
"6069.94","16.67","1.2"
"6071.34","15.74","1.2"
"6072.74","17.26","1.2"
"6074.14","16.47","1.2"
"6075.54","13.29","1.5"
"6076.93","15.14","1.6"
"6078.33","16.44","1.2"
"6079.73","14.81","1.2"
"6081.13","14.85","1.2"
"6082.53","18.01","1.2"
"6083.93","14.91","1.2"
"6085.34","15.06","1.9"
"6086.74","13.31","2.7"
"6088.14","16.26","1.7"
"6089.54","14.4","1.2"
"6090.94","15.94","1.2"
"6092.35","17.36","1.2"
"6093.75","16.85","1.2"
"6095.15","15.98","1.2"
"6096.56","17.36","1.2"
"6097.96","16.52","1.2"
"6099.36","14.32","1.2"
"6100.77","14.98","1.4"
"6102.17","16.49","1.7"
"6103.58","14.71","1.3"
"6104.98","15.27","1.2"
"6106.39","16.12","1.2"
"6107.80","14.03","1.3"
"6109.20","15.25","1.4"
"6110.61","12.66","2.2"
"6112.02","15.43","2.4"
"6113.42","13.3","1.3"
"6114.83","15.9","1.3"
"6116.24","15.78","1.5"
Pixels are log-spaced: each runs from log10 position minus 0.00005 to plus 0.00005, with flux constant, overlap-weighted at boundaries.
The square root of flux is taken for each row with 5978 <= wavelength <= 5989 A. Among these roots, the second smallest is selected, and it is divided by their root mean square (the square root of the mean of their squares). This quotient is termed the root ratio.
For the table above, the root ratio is 0.965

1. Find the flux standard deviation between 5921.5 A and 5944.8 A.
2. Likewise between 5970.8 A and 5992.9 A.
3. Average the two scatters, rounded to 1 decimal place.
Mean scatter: 1.4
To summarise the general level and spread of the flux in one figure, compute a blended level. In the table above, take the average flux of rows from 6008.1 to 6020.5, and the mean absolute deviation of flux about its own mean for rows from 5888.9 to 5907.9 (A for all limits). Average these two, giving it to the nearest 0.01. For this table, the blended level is 8.43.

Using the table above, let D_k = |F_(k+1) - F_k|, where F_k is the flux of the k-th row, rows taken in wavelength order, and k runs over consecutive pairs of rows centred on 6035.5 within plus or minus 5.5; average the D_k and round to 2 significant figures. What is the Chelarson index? 1.7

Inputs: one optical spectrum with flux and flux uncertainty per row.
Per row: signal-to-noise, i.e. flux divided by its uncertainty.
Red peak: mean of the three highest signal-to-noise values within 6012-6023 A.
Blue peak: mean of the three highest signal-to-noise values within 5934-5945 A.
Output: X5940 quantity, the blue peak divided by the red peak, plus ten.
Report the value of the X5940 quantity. 10.7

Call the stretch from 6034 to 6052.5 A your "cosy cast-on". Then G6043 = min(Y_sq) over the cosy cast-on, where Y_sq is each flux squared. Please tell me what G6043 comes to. 208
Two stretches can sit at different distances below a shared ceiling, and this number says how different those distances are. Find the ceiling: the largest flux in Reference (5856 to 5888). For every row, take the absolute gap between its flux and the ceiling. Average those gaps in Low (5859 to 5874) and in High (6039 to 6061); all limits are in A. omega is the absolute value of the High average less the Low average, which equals 0.9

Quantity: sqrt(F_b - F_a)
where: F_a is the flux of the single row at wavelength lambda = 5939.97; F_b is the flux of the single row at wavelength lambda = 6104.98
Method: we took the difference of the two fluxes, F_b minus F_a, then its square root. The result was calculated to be 1.05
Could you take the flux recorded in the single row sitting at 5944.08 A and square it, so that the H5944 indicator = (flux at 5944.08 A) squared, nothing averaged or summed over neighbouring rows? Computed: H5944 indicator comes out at 282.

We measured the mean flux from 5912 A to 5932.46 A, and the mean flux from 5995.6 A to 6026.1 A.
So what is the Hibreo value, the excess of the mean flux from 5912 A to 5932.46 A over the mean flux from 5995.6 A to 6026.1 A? 2.6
